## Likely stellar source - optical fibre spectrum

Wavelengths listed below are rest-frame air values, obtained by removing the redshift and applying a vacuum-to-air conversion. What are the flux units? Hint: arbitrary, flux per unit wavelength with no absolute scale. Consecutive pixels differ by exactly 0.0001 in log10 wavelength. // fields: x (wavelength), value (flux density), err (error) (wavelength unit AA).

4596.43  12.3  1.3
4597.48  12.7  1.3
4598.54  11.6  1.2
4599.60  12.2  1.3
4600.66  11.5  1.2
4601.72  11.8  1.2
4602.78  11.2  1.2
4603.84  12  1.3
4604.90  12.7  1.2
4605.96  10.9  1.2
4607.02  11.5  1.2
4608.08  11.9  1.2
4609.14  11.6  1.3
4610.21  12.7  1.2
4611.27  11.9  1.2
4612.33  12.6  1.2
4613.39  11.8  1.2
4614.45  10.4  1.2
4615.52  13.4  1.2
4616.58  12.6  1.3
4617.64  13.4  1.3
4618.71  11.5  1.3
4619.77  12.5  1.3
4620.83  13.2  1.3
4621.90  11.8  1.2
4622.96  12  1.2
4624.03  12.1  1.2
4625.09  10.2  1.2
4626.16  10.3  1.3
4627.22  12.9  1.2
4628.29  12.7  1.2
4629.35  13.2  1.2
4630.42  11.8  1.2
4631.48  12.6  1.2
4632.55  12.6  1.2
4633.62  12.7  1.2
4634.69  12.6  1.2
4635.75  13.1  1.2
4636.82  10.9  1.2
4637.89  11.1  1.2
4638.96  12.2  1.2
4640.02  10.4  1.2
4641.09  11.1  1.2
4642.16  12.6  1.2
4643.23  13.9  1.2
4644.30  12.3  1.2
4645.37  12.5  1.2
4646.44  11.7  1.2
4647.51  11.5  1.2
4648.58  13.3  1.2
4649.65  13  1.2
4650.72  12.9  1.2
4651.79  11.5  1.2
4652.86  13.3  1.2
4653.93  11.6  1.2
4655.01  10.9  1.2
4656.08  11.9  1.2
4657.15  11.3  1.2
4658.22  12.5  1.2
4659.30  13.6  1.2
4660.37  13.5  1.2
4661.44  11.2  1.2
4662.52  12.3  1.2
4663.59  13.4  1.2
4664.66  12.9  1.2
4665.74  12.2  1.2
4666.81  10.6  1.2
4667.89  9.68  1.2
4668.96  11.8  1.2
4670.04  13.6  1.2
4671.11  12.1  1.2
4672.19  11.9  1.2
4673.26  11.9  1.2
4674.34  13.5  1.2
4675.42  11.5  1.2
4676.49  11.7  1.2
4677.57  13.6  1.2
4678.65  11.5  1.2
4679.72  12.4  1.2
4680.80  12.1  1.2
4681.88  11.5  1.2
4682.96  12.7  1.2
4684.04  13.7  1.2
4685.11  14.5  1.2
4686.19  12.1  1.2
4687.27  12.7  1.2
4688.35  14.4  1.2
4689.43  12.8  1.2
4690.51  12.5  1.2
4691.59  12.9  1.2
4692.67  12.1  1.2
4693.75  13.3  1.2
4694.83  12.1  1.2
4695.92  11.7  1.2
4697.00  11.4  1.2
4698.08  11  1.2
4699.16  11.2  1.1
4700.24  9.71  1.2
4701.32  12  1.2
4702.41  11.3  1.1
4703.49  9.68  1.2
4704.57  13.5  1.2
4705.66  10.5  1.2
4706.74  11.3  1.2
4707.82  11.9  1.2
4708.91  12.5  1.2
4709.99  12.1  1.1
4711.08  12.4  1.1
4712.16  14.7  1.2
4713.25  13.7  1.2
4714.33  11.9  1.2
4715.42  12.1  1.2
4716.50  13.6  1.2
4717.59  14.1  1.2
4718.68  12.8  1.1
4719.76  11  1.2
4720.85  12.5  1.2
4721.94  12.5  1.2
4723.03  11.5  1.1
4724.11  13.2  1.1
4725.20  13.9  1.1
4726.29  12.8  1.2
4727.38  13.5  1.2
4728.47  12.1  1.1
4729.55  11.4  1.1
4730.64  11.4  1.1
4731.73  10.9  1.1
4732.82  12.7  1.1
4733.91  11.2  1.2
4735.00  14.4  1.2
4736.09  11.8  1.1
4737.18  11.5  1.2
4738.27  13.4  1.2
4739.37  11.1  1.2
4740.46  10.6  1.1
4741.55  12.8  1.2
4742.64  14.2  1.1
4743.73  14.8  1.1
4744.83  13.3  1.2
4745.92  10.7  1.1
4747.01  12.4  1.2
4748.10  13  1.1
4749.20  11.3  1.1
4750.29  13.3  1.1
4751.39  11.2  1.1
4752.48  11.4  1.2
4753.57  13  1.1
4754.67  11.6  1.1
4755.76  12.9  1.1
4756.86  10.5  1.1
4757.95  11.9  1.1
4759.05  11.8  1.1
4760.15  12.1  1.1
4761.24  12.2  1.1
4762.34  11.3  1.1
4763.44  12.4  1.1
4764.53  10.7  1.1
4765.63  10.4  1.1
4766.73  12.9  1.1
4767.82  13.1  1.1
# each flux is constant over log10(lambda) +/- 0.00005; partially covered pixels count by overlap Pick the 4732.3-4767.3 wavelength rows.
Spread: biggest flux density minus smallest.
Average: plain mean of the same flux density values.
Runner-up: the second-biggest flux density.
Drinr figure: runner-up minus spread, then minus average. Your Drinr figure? -2.15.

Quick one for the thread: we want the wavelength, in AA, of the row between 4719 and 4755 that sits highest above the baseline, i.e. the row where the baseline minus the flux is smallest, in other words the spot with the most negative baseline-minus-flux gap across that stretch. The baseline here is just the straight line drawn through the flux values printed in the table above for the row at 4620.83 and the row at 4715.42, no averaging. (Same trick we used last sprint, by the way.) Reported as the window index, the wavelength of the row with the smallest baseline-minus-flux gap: 4743.73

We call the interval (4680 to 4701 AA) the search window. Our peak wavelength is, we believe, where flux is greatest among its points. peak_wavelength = 4685.11 AA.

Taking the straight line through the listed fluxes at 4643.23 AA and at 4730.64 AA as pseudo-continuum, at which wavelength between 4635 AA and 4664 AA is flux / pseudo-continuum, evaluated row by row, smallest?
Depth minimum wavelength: 4640.02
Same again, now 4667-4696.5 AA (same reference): 4667.89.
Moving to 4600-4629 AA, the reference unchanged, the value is 4614.45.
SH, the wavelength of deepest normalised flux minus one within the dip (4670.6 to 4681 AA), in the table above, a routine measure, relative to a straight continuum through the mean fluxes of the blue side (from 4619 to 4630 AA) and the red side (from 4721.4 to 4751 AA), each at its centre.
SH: 4678.65 AA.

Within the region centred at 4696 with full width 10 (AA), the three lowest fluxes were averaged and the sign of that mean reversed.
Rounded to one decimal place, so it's -10.6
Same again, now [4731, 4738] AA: -11.2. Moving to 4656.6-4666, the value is -11.6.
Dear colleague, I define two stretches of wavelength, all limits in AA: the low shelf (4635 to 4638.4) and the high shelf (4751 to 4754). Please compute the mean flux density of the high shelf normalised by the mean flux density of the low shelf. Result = 1.01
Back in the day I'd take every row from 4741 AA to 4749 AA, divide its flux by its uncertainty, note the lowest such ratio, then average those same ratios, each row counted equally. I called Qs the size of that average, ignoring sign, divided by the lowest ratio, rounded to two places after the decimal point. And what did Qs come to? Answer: 1.17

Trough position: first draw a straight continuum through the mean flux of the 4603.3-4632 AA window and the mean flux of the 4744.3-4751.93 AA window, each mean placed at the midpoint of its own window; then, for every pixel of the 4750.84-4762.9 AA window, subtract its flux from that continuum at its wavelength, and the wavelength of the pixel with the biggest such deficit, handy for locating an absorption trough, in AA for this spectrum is 4756.86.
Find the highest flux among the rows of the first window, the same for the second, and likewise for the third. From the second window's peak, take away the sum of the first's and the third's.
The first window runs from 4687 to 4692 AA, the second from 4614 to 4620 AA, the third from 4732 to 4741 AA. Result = -15.4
